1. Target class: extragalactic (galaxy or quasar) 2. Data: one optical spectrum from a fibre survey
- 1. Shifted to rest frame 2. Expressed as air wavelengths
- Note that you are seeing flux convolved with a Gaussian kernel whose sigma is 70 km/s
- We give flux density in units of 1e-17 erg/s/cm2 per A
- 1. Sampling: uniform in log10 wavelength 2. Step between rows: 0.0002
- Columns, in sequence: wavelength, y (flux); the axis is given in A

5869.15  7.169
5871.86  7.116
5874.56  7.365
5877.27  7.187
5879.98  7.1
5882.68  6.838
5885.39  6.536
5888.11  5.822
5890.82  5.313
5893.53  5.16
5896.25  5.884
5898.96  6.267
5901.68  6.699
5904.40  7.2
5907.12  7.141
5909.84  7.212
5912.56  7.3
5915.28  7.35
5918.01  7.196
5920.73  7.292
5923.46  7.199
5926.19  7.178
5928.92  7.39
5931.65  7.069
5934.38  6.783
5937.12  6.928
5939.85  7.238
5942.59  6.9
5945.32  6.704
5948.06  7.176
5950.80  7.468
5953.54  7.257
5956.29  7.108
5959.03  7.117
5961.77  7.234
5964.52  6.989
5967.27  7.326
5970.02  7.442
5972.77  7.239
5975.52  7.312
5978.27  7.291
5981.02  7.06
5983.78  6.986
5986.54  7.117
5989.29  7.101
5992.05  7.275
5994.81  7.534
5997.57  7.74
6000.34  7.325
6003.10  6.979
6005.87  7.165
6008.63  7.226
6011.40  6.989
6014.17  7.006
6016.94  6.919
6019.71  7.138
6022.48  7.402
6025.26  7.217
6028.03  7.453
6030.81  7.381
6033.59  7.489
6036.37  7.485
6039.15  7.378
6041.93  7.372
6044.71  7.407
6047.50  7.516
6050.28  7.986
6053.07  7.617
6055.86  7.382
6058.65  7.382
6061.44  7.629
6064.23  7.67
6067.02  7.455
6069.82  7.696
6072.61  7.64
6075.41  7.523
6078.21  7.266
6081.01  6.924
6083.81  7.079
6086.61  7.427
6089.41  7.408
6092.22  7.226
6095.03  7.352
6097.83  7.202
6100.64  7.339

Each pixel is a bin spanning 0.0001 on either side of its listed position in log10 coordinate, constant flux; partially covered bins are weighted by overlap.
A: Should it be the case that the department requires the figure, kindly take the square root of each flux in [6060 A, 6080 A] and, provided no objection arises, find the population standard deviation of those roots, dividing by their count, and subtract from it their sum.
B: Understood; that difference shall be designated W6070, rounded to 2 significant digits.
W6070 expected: -19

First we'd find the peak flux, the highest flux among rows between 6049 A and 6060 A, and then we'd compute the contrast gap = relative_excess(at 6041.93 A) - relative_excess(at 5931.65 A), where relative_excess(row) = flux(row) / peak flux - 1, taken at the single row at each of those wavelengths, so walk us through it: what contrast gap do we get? 0.038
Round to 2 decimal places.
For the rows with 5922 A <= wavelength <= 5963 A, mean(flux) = 7.12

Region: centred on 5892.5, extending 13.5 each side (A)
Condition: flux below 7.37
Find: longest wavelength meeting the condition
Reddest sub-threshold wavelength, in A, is 5904.40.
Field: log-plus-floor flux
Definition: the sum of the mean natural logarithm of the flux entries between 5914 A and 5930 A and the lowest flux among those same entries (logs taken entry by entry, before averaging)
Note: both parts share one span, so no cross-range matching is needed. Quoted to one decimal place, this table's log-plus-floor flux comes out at 9.2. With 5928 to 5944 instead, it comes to 8.7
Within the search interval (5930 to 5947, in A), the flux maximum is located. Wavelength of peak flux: 5939.85 A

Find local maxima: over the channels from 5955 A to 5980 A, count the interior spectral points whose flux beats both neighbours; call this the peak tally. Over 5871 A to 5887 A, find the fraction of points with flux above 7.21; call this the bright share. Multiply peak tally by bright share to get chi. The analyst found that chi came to 0.50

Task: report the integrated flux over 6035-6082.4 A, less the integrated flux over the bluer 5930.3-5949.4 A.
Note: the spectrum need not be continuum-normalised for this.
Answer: 222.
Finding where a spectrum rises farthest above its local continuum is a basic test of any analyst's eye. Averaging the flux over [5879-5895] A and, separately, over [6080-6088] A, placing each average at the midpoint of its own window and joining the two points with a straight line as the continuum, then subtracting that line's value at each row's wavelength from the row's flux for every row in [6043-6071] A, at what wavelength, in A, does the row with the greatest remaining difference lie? 6050.28 A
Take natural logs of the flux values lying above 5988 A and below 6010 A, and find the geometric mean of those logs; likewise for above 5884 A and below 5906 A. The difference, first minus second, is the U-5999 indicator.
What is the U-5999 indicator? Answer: 0.19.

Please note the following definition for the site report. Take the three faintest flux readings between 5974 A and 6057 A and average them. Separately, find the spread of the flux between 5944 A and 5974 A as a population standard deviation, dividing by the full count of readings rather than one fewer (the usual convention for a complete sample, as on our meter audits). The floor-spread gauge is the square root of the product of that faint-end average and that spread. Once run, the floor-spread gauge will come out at 1.19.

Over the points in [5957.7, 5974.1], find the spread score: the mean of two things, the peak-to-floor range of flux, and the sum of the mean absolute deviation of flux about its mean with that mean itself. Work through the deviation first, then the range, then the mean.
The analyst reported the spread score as 3.90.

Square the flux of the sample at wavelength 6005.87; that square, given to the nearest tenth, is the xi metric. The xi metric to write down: 51.3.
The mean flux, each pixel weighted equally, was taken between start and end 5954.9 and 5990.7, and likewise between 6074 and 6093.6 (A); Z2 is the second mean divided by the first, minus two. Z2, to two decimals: -0.99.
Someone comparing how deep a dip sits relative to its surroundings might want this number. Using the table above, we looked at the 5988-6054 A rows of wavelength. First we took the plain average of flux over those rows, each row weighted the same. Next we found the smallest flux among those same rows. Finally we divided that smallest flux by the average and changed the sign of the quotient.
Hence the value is -0.943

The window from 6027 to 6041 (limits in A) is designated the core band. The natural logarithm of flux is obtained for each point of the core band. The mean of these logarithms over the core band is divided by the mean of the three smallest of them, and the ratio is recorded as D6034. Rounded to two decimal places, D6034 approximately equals 1.00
